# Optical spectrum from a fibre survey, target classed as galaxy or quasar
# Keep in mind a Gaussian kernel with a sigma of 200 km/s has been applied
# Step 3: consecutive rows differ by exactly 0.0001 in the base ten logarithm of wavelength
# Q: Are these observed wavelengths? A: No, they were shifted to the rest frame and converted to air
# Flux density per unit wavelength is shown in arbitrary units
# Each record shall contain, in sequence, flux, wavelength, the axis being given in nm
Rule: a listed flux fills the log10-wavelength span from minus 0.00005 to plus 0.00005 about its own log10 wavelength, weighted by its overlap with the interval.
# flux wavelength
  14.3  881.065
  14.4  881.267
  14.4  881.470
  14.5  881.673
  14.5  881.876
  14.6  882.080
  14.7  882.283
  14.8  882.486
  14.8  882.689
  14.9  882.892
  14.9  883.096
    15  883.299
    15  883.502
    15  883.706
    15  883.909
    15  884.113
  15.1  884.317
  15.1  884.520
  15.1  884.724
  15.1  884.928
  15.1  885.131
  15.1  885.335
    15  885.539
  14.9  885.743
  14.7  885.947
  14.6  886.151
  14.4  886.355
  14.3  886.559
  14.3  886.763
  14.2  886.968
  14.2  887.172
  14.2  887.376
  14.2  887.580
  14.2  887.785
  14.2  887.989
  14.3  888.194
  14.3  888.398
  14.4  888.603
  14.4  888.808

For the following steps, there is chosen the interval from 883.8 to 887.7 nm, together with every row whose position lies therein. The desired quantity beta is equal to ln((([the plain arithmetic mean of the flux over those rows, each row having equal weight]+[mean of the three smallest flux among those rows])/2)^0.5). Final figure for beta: 1.34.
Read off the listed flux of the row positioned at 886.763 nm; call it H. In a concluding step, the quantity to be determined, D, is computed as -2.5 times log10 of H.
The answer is -2.89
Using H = 14.3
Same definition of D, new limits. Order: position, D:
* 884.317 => -2.95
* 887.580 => -2.88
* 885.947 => -2.92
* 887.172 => -2.88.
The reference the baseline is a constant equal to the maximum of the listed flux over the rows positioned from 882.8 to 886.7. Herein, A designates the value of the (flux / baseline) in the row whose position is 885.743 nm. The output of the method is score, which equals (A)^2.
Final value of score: 0.974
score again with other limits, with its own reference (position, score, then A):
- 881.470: 0.909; 0.954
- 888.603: 0.909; 0.954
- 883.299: 0.987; 0.993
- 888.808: 0.909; 0.954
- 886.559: 0.897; 0.947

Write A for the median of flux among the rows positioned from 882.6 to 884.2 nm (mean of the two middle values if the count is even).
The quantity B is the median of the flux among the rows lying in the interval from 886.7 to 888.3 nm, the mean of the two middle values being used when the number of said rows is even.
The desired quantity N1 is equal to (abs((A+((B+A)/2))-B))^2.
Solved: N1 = 237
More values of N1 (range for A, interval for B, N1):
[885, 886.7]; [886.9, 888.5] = 228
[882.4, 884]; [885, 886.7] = 226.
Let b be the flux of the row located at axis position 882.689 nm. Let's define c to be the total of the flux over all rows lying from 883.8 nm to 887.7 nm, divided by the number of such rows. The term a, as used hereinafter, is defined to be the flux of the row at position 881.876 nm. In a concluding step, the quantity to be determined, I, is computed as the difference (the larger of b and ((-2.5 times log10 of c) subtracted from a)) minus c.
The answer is 2.7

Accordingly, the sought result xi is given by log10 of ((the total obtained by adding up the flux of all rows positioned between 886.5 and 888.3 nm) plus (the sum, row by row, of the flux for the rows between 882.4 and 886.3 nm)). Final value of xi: 2.62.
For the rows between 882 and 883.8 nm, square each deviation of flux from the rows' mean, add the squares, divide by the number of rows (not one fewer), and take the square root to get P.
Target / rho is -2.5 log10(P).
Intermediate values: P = 0.13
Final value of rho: 2.2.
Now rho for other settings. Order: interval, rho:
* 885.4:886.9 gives 1.5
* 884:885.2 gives 3.6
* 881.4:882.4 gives 2.5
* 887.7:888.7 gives 2.8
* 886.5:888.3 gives 3.3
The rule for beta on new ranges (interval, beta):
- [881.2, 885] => 1.34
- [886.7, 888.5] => 1.33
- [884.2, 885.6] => 1.36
